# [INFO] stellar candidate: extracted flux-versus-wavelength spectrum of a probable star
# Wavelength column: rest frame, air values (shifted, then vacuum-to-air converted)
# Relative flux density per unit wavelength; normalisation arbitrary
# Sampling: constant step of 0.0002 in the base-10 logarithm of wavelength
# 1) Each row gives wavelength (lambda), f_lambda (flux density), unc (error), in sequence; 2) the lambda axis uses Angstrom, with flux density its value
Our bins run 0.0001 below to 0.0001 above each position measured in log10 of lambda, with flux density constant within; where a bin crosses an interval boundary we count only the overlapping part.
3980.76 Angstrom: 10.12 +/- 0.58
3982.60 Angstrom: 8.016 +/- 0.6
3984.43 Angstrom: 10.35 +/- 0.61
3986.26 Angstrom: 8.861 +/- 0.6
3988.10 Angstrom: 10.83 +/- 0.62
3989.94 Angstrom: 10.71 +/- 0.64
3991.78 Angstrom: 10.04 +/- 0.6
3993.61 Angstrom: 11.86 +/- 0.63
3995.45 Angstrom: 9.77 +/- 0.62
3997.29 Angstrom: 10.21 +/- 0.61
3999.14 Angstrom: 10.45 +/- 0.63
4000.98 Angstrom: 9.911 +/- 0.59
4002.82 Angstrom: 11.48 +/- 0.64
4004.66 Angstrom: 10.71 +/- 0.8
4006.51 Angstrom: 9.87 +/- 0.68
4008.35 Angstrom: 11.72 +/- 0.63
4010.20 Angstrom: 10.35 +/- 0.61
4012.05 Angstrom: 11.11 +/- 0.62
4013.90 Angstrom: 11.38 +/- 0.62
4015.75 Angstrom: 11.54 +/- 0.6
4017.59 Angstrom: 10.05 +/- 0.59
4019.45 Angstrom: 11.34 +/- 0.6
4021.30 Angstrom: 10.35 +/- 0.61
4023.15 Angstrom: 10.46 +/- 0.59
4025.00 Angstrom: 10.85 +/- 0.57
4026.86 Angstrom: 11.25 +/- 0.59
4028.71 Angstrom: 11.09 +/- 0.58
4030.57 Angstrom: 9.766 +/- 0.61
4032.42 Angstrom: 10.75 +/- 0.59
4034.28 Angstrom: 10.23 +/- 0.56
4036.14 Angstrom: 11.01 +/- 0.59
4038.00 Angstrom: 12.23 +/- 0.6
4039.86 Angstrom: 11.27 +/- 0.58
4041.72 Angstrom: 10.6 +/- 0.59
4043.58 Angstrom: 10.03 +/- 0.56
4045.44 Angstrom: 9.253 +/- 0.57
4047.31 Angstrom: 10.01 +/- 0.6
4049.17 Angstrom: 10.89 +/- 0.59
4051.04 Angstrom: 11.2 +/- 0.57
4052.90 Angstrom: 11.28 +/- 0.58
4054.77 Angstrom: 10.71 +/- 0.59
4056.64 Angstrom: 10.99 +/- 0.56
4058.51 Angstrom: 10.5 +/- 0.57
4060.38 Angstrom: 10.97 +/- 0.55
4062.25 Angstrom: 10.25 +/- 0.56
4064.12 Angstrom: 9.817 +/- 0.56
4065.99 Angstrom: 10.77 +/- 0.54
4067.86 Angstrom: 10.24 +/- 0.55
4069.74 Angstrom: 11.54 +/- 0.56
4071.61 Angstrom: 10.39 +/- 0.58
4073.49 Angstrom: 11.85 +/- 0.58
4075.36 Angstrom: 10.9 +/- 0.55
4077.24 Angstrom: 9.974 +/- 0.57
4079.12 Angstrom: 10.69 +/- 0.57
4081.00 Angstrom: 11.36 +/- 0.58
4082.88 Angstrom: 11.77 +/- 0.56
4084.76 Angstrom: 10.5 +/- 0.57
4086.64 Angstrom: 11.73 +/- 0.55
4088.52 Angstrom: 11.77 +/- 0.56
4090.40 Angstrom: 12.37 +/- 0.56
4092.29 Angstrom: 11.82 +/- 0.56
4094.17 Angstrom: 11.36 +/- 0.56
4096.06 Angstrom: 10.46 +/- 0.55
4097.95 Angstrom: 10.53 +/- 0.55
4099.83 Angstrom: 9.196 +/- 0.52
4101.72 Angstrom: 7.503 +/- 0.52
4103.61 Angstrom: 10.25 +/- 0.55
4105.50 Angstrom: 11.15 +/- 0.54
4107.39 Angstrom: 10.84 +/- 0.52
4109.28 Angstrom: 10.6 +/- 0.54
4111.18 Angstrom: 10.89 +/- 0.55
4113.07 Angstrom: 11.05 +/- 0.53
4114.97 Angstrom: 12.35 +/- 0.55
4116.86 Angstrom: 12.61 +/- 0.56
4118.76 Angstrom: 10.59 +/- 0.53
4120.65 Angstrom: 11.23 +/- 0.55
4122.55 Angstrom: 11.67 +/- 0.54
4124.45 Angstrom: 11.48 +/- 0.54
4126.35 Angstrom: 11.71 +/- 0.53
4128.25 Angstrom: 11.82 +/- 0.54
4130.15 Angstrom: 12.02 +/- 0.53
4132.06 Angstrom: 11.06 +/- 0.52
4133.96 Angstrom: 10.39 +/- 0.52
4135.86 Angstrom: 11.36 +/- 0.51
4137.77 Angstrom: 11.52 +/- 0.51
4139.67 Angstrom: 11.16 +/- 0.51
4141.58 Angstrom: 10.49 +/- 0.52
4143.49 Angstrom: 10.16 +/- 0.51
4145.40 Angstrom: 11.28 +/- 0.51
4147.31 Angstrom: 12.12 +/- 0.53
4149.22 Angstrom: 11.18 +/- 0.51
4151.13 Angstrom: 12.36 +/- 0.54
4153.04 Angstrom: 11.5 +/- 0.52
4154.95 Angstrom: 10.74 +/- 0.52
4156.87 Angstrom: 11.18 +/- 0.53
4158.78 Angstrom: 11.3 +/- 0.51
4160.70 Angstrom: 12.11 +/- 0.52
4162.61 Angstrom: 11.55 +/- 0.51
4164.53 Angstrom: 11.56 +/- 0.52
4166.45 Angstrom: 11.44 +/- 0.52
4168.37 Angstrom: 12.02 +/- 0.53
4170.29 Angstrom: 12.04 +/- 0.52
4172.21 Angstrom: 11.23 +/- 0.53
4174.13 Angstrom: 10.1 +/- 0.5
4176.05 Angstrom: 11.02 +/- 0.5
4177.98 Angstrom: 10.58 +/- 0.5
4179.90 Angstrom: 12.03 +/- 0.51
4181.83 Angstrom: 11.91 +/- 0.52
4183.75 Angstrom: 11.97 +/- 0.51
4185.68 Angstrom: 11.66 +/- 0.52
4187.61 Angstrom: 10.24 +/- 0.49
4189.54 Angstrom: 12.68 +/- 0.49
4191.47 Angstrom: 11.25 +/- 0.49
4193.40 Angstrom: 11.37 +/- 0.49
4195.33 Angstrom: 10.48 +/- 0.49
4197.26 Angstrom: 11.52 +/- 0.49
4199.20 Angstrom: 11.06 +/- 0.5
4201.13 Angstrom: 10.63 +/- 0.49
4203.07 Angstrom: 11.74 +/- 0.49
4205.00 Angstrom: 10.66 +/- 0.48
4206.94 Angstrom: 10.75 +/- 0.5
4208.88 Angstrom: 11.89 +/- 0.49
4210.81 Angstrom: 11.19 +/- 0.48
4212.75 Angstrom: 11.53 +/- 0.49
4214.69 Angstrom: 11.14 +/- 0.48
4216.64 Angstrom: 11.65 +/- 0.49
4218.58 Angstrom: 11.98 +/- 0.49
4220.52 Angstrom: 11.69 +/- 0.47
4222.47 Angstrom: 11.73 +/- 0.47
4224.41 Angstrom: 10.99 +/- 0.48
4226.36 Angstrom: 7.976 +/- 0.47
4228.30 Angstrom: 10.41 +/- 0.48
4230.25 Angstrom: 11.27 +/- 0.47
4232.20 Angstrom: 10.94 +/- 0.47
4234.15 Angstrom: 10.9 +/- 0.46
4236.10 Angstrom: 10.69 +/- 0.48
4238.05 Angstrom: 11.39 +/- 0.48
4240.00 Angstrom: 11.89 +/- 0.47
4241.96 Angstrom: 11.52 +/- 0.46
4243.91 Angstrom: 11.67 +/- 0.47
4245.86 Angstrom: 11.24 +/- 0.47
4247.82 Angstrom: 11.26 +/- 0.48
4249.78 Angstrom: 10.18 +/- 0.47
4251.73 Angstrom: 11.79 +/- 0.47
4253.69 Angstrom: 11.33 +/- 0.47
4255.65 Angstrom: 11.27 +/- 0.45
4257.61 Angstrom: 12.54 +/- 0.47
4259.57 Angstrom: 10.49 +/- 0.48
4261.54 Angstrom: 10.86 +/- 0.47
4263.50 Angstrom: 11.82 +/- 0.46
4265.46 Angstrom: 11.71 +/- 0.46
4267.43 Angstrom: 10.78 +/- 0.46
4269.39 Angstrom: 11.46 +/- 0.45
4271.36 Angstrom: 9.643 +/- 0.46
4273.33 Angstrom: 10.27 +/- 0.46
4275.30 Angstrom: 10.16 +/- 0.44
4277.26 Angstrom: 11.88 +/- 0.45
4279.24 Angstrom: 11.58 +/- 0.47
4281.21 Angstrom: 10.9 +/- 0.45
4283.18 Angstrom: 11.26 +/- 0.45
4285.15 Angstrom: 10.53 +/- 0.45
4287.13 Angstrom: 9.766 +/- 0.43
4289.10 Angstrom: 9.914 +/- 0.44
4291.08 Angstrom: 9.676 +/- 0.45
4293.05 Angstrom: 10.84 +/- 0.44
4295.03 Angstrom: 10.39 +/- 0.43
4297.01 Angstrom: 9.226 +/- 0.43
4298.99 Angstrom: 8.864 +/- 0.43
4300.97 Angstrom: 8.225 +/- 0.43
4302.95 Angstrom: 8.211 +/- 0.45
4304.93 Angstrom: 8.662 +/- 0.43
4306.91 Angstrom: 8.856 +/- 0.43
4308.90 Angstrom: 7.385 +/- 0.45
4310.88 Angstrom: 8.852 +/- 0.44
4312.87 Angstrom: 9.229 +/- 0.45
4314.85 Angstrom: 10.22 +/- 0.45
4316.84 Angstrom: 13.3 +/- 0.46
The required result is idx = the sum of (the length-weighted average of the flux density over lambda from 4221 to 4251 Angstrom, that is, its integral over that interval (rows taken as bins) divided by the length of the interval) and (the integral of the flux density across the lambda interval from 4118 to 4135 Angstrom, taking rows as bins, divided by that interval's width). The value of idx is 22.3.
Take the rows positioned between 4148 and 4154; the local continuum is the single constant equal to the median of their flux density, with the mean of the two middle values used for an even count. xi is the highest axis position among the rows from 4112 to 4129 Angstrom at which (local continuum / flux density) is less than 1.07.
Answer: 4128.25 Angstrom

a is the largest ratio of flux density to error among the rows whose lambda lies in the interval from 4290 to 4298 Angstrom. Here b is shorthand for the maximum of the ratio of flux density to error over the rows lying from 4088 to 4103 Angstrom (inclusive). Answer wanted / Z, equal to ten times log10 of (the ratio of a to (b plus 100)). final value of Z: -6.95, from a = 25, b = 22.1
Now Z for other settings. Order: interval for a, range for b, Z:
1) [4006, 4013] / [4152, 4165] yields -8.21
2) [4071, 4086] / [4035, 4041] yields -7.58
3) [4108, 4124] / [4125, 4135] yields -7.36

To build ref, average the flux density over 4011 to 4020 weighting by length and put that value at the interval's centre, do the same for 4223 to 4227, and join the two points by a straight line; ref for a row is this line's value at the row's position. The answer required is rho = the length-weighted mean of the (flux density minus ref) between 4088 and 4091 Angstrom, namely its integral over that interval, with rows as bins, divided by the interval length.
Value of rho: 1.4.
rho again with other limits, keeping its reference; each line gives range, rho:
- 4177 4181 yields 1.2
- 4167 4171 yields 1.8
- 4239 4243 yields 1.9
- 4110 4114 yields 0.4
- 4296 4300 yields -0.4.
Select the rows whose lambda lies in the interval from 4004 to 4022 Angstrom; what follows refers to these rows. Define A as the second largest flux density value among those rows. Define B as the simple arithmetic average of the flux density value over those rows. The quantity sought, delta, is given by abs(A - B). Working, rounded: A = 11.54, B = 10.84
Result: 0.70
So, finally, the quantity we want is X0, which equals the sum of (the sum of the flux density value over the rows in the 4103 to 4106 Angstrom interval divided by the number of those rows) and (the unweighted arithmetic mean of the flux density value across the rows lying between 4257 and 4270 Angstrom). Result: 22.08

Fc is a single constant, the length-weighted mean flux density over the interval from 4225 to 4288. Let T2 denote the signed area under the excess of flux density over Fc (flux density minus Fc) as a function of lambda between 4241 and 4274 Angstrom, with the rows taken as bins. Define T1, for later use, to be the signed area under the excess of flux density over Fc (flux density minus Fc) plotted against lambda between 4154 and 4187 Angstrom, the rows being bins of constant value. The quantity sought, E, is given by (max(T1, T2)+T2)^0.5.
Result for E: 4.6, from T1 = 15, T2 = 6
